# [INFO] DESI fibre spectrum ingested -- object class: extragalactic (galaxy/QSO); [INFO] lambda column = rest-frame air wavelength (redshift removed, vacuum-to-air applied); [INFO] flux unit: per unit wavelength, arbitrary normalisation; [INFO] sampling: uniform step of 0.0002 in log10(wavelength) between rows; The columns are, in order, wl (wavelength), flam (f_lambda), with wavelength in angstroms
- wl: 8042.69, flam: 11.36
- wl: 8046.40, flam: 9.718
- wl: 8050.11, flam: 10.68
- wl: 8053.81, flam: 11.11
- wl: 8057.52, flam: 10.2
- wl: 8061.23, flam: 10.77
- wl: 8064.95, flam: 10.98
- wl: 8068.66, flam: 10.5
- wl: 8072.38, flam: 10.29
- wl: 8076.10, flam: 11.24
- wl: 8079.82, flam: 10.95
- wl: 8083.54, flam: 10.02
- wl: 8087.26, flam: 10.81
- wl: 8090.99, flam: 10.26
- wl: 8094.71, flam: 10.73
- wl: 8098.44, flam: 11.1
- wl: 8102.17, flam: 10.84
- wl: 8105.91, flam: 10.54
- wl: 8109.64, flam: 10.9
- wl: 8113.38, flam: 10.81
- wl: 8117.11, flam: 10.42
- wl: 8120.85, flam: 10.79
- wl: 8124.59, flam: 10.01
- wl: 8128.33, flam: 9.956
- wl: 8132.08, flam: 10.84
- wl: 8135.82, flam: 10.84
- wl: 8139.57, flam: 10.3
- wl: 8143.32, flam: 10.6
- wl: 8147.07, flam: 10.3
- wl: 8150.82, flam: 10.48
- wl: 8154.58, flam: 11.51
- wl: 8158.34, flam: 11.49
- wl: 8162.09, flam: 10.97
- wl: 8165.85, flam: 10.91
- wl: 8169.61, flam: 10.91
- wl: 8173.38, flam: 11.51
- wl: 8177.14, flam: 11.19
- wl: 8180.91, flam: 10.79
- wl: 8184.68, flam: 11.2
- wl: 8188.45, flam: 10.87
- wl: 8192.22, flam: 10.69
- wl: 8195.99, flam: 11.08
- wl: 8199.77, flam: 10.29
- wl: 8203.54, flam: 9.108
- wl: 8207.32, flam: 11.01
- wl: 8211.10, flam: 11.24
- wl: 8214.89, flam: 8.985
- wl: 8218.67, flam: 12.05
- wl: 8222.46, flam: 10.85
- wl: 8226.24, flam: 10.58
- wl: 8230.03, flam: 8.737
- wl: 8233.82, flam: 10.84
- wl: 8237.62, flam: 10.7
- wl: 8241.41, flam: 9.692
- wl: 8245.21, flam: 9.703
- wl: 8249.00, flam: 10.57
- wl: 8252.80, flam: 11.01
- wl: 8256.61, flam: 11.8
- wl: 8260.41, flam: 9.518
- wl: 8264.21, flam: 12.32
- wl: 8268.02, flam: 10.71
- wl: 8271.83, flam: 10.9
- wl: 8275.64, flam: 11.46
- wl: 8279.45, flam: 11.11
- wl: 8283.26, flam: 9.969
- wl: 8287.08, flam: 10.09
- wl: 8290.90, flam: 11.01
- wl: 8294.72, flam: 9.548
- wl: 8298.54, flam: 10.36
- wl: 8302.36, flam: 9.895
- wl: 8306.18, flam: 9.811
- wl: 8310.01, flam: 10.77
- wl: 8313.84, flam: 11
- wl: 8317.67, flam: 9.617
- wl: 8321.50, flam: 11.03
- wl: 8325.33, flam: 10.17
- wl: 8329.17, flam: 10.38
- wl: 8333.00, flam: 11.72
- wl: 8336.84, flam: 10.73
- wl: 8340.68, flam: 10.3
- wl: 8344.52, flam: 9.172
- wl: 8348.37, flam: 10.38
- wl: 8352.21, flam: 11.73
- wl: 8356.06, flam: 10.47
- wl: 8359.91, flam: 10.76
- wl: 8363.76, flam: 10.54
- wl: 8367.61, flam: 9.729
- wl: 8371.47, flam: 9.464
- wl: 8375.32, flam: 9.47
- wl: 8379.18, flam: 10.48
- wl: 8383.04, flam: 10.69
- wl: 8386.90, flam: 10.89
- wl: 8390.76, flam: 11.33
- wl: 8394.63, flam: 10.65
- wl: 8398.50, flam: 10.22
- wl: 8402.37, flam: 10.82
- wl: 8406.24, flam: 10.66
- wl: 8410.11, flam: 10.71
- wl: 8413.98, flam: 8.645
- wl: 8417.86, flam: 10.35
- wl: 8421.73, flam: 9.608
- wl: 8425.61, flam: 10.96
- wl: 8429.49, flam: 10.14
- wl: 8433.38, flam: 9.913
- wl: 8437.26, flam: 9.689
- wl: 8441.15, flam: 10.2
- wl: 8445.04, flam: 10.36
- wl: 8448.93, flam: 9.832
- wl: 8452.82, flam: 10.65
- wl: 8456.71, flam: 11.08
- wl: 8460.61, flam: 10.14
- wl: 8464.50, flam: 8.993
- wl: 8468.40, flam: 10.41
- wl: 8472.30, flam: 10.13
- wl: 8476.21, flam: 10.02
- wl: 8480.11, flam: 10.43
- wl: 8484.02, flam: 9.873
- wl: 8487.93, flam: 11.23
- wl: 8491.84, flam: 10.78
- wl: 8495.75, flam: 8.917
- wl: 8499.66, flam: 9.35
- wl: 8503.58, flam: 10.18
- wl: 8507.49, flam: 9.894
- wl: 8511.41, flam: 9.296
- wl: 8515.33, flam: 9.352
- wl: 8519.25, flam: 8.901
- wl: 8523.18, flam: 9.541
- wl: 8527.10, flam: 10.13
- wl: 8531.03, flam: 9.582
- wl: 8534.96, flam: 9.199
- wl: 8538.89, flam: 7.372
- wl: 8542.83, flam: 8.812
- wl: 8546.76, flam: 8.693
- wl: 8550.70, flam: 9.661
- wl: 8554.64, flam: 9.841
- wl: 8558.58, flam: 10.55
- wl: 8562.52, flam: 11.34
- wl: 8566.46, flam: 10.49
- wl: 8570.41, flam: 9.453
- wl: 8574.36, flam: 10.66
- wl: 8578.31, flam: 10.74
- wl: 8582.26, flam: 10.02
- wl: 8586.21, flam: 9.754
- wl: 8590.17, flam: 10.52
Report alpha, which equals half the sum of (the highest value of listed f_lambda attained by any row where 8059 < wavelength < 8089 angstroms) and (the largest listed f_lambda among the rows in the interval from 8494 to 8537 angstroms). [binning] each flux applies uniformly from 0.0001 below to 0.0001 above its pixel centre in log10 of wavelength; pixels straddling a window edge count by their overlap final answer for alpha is 10.71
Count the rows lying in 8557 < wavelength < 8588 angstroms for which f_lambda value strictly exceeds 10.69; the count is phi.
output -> 2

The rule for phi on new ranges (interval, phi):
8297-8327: 3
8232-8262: 4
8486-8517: 2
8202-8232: 4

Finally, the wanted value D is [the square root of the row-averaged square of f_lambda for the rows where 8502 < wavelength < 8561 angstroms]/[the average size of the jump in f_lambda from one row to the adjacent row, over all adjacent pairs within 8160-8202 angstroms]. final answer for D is 27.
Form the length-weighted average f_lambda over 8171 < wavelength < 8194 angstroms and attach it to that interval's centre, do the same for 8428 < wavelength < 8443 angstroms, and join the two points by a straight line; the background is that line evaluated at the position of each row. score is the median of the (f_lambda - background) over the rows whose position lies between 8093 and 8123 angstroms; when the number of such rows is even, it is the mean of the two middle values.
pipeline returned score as -0.5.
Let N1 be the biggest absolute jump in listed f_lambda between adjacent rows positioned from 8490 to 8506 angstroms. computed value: 1.9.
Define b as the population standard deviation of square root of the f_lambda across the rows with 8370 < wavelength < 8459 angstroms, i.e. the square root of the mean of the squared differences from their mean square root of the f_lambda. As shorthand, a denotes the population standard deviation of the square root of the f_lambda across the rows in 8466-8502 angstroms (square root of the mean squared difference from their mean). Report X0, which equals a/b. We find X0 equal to 1.07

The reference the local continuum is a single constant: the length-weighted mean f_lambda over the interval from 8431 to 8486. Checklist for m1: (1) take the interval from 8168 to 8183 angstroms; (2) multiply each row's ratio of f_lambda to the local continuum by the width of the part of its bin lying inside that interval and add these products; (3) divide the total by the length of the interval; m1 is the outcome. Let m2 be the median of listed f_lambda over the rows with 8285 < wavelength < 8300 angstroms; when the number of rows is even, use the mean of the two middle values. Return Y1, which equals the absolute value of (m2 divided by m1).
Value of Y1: 9.3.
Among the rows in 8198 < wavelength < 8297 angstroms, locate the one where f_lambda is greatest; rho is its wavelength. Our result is 8264.21 angstroms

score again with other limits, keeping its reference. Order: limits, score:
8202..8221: 0.1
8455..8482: 0.3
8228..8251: -0.6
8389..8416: 0.6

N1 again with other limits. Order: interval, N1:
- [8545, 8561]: 1.0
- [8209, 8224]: 3.1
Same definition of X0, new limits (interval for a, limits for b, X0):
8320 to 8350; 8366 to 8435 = 1.02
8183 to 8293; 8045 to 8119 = 2.23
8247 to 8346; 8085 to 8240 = 1.17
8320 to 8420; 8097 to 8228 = 1.18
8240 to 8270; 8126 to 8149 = 2.95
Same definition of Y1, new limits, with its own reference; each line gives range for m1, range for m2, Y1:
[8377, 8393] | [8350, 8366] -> 10.0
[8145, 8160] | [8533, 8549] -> 8.1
